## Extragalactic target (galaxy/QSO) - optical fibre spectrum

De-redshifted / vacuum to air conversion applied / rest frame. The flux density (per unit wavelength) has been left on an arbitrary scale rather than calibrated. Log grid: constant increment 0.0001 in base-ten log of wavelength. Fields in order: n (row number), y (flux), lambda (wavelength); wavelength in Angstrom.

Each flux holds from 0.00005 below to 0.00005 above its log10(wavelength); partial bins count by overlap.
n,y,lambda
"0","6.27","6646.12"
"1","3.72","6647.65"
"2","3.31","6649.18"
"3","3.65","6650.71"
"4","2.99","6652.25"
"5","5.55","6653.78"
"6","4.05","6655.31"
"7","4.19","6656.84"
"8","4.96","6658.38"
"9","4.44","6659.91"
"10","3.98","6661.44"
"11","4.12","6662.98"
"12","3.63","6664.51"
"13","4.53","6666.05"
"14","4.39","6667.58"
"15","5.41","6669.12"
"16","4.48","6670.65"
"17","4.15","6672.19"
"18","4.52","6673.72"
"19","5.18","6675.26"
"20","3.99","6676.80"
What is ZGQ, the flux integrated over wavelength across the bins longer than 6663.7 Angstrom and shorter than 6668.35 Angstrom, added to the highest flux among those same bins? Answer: 24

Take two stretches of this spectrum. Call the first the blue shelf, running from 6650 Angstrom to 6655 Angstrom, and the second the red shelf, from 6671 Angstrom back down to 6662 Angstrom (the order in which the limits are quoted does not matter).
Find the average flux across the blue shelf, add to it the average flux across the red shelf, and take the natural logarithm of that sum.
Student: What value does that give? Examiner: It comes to 2.14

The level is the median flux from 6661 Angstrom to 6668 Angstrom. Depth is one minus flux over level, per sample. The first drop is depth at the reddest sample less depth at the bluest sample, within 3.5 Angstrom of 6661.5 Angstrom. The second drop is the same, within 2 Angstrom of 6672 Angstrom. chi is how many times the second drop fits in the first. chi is -33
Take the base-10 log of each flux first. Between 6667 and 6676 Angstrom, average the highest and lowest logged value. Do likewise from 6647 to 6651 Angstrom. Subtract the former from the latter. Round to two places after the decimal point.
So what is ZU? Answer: -0.13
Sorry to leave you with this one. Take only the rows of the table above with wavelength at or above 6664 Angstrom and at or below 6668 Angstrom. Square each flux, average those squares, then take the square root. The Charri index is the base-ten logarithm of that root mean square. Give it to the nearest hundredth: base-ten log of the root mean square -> 0.62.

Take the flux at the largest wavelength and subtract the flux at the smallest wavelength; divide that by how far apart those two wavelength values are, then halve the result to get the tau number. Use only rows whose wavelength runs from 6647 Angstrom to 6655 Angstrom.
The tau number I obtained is 0.15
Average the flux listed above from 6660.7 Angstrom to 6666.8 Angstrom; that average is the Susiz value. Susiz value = 4.1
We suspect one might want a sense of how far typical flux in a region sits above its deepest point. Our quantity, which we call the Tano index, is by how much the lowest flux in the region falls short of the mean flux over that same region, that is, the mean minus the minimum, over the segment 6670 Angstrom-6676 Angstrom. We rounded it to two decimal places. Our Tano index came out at 0.43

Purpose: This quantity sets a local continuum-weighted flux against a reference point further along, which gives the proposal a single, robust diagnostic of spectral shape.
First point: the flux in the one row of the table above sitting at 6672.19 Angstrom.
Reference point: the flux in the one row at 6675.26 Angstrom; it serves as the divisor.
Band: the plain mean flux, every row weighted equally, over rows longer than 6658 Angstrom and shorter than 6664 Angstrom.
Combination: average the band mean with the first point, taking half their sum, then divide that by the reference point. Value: 0.82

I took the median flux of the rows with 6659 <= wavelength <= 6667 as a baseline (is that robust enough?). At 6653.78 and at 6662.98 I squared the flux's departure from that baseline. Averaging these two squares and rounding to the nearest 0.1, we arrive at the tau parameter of 1.0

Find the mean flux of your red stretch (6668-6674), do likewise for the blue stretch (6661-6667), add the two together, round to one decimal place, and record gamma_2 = 8.7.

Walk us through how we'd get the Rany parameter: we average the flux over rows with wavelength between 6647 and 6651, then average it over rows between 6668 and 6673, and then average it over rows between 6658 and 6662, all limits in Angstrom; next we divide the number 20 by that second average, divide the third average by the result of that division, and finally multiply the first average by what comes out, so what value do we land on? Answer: 3.7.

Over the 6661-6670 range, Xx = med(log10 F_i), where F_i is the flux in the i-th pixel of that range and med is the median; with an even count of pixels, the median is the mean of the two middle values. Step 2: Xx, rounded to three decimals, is 0.629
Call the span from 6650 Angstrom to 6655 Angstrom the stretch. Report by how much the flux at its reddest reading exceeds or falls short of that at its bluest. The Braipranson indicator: 1.9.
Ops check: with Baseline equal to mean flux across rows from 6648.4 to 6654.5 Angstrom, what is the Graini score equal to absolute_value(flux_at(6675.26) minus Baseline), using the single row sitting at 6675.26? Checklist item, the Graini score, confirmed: 1.3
